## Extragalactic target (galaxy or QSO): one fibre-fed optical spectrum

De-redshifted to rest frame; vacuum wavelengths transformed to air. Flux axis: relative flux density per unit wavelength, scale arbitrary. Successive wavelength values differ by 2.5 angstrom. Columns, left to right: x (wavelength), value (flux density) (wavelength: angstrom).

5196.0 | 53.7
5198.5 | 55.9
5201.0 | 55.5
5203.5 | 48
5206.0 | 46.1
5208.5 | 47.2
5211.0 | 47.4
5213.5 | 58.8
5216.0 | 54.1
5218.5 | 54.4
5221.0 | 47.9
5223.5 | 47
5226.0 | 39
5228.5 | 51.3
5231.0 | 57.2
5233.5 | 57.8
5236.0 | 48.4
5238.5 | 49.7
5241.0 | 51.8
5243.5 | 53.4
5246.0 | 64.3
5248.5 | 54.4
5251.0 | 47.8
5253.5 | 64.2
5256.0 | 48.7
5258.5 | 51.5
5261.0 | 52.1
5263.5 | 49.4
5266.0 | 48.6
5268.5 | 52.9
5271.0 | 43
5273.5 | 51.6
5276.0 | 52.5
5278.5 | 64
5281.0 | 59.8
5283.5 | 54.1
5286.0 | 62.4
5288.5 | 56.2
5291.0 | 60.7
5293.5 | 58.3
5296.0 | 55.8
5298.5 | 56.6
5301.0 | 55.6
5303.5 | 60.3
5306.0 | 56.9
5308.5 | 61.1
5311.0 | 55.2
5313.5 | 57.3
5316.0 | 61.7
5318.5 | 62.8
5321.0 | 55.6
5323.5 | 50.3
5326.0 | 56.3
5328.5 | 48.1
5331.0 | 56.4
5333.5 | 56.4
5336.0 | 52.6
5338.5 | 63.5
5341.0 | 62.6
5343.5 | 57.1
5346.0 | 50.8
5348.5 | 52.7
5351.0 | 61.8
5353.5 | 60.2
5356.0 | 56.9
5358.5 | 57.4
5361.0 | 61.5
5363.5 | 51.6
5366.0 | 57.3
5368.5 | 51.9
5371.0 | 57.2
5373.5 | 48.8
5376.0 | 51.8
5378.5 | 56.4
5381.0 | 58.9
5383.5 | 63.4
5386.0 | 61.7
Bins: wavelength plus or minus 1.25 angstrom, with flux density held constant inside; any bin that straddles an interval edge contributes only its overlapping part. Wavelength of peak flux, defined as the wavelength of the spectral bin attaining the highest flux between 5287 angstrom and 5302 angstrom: 5291.0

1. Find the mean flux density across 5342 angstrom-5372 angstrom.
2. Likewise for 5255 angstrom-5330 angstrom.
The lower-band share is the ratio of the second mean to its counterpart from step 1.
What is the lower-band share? 0.98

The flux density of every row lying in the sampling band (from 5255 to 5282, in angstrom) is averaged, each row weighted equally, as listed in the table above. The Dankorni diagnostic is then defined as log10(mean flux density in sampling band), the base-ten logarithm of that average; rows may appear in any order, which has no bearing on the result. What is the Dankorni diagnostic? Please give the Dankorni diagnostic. 1.72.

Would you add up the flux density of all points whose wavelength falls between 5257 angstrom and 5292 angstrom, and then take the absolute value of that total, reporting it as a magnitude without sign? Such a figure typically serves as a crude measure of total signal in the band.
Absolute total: 759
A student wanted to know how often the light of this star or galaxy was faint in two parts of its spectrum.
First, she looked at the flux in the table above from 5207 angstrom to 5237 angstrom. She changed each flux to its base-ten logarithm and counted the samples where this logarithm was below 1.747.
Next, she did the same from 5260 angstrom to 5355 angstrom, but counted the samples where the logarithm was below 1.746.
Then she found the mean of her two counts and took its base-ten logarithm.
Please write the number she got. 1.10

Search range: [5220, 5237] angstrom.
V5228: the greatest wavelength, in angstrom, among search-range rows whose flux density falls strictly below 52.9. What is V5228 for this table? 5236.0 angstrom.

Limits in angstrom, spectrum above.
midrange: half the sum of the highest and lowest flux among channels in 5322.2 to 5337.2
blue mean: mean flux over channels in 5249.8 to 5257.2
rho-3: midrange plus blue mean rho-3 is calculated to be 106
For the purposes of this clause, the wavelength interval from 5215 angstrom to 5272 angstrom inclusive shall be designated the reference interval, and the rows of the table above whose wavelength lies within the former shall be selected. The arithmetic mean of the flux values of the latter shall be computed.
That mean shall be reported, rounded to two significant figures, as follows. 52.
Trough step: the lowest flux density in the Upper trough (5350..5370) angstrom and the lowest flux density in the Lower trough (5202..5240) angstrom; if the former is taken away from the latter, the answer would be -13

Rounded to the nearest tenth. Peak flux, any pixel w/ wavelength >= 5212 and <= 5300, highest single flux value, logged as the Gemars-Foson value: 64.3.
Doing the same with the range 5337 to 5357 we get 63.5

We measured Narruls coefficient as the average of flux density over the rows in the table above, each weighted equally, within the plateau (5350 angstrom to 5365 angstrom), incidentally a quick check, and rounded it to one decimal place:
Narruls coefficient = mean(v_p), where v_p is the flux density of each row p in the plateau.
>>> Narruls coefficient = 58.2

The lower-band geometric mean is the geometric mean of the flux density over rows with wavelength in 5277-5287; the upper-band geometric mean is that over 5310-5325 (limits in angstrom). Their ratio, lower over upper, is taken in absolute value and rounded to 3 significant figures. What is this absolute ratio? 1.05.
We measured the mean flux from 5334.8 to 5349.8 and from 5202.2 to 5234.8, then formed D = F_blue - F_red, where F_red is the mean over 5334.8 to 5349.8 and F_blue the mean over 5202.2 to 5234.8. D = -6.1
